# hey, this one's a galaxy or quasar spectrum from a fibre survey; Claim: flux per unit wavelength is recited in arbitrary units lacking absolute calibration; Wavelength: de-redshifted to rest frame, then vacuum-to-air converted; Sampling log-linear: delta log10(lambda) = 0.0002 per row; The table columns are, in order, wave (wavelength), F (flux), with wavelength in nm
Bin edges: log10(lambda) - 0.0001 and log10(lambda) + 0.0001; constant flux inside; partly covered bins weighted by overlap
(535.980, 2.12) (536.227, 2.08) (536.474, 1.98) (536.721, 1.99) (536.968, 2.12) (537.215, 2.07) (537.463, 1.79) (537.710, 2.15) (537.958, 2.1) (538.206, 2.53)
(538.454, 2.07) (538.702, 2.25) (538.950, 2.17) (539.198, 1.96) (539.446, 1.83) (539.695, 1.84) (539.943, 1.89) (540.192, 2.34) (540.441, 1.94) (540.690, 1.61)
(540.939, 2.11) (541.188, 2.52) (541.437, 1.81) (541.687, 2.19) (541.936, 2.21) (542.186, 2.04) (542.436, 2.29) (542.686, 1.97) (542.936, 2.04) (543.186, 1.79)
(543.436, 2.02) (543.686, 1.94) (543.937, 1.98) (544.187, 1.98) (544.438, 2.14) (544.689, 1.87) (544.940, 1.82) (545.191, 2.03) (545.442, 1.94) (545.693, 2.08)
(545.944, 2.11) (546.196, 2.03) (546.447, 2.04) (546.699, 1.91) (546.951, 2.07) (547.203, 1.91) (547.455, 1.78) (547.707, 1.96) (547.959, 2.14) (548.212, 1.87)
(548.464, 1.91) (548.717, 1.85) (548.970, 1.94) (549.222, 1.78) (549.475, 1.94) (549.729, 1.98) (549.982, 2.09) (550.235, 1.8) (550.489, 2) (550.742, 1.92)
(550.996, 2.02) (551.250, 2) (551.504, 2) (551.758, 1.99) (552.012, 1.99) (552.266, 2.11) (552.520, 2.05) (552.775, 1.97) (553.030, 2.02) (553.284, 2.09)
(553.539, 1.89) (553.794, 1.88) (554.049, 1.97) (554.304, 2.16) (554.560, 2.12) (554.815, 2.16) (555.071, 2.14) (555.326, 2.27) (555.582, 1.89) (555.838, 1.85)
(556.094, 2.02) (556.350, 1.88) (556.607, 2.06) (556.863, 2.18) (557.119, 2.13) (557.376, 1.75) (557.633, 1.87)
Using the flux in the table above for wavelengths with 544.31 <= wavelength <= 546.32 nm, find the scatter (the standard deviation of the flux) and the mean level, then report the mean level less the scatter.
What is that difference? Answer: 1.89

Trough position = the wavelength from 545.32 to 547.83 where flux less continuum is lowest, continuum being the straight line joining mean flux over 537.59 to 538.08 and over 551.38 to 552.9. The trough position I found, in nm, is 547.455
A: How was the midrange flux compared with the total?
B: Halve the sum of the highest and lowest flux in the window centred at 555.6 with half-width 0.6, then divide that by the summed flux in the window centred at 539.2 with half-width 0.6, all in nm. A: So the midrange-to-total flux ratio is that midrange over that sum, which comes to 0.205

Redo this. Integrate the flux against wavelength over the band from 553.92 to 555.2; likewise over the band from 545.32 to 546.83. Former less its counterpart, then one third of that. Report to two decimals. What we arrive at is -0.12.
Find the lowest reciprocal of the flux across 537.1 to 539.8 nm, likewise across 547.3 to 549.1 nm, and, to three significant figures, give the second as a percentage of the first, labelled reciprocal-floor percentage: 118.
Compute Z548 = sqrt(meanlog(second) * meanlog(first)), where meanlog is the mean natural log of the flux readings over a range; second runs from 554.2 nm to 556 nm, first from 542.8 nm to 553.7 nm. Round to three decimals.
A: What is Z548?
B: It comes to 0.704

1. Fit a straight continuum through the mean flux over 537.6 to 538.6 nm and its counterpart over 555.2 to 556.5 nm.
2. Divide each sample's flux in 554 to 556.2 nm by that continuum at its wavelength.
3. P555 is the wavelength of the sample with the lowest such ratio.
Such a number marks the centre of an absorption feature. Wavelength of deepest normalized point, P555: 555.838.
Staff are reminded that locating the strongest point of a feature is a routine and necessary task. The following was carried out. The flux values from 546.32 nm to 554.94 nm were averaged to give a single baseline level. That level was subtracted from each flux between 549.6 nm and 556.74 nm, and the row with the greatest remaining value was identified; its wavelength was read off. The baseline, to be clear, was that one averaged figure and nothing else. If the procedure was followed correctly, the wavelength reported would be 555.326 nm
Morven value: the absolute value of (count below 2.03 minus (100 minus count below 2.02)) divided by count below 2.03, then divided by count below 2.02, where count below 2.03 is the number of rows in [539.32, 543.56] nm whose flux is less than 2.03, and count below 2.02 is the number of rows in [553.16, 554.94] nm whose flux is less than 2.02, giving 3.3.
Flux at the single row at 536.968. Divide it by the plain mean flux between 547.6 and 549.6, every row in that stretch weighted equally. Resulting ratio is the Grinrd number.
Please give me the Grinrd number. 1.10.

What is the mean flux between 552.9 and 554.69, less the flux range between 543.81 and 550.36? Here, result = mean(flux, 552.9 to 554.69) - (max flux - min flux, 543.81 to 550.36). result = 1.7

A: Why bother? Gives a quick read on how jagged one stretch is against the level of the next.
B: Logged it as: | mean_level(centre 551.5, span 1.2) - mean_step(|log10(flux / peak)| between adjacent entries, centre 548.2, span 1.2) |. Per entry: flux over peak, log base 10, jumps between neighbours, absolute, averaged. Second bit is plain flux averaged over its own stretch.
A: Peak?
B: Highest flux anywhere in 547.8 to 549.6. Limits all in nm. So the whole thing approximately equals 1.97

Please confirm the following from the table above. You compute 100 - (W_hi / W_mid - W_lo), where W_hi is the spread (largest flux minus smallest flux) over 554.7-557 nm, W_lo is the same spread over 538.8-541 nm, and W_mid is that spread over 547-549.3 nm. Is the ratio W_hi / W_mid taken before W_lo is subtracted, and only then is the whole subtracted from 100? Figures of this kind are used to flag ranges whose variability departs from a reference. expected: 100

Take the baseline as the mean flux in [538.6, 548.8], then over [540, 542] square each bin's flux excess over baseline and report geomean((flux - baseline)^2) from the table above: 0.043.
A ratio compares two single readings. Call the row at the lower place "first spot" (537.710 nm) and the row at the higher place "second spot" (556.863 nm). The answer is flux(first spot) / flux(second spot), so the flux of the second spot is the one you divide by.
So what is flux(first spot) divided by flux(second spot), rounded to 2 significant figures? 0.99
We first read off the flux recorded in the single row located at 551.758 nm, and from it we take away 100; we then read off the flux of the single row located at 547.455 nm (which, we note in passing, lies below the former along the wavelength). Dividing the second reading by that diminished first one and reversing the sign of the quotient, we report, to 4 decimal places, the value 0.0182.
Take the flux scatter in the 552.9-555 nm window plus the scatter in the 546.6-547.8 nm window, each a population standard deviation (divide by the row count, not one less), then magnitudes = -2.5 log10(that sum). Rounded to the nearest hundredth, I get 1.75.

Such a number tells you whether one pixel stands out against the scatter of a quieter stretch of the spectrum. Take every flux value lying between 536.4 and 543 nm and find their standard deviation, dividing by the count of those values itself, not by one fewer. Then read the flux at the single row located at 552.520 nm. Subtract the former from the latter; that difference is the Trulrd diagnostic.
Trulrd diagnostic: 1.84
